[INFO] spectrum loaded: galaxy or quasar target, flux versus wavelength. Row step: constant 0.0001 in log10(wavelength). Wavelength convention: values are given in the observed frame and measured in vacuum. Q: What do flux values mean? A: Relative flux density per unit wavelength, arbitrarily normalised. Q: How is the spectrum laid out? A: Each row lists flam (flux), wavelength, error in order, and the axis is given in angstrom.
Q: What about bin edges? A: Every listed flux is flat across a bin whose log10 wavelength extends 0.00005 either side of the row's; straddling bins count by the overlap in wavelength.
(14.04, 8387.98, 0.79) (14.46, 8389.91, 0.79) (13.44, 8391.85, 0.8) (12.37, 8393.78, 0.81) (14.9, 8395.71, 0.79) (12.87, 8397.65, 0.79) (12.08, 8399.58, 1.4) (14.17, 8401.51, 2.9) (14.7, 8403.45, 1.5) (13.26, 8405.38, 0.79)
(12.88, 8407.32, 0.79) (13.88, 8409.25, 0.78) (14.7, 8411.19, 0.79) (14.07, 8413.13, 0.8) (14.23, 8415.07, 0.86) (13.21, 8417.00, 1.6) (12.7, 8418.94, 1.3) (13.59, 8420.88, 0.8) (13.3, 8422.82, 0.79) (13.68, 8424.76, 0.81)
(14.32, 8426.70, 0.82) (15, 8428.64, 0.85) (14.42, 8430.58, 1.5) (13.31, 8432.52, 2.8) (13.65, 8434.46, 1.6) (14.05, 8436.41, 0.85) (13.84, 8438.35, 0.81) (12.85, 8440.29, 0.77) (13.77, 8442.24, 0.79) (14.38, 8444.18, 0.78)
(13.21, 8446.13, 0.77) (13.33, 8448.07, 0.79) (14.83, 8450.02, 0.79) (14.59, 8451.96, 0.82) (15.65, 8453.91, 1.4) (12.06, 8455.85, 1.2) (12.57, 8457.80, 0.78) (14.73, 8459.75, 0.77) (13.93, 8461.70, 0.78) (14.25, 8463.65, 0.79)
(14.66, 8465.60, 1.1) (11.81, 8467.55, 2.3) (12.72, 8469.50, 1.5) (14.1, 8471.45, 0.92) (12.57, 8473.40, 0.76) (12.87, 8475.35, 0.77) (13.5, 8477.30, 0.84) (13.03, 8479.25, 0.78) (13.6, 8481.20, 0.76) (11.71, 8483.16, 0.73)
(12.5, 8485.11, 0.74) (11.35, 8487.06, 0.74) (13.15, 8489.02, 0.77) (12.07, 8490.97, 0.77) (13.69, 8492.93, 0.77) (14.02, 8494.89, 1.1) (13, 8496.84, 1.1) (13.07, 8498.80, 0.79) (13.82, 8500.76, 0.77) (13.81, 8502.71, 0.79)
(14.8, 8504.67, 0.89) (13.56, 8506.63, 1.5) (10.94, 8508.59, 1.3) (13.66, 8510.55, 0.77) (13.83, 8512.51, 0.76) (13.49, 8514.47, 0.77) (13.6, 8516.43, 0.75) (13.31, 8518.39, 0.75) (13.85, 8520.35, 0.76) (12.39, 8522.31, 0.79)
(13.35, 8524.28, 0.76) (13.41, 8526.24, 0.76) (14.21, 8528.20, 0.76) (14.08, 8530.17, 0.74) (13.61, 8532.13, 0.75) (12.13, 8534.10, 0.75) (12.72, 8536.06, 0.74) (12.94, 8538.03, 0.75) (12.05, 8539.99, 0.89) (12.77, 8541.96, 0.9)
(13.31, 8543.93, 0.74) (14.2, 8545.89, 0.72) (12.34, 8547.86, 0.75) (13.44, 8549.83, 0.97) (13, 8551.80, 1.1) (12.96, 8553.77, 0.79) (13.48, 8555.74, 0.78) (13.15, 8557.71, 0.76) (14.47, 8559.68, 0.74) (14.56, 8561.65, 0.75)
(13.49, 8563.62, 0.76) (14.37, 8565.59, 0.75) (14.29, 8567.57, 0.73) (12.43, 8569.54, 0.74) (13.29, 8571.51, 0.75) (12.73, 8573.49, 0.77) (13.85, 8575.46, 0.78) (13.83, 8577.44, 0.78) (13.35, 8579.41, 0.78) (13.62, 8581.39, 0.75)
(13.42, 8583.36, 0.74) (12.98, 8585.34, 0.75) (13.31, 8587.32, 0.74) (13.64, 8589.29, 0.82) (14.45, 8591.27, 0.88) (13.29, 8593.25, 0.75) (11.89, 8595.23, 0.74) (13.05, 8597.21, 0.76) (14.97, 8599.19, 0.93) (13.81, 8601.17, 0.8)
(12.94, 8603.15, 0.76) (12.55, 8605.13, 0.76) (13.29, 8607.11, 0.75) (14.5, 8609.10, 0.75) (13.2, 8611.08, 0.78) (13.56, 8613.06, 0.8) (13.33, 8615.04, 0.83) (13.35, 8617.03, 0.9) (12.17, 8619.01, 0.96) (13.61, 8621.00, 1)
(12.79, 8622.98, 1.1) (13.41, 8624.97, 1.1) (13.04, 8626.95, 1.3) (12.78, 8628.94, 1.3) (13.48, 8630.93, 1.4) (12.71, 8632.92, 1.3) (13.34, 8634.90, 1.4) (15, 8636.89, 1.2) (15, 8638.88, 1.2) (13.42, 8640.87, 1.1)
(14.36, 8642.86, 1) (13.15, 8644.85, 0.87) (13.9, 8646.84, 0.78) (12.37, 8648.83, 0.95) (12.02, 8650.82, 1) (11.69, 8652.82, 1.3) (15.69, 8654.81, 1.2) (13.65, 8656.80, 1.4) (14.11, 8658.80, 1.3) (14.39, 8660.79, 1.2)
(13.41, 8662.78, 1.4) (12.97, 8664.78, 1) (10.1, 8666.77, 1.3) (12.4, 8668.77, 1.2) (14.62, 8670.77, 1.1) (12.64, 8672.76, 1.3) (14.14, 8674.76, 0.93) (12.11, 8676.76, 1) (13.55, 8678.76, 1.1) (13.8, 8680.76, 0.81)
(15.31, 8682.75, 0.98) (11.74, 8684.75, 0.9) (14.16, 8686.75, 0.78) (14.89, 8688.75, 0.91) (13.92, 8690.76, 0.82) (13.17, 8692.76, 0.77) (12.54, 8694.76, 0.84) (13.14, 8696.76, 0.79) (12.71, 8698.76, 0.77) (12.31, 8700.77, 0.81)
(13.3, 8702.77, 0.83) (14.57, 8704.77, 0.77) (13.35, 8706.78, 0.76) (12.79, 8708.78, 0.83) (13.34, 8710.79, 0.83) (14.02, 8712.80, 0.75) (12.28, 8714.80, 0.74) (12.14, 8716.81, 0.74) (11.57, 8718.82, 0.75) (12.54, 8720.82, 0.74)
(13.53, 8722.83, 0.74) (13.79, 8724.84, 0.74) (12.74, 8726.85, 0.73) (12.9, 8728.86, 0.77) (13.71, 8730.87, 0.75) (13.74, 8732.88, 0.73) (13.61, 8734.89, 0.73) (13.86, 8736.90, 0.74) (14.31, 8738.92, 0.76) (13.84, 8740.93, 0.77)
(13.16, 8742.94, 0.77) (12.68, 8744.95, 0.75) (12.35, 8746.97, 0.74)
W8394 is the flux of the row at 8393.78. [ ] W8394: 12.37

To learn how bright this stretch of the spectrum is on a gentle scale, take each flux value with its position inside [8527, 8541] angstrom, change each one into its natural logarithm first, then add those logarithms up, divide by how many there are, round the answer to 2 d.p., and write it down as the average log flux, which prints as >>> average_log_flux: 2.57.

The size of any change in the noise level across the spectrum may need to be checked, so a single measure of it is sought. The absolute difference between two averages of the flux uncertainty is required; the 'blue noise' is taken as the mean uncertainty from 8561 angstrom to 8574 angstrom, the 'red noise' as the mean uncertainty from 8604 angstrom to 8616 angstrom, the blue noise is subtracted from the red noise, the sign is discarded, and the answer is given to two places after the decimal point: 0.03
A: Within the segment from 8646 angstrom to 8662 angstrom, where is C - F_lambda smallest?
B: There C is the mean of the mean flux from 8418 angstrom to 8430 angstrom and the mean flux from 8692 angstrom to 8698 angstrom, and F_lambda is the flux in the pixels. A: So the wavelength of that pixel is 8654.81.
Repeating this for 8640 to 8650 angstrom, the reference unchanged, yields 8642.86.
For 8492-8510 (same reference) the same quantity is 8504.67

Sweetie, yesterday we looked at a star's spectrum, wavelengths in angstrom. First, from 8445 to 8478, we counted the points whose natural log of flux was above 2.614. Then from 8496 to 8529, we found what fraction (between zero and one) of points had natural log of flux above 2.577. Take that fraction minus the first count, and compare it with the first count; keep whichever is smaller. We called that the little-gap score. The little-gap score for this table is -7.2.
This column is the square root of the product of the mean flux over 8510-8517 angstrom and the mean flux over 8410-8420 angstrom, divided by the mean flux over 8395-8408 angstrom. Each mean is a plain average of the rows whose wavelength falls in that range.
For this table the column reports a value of 1.01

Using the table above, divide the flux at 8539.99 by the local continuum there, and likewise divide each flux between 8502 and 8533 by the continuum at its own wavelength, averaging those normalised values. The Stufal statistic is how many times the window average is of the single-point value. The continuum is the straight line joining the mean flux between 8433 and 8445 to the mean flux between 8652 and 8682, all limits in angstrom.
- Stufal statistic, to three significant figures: 1.12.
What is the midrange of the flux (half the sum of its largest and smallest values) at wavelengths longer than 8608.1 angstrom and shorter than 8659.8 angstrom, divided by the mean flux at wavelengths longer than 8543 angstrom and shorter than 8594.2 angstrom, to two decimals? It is 1.01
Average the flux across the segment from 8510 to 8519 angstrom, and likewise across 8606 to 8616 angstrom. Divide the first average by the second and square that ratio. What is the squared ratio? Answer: 1.00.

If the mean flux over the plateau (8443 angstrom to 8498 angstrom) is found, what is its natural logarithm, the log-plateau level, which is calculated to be 2.59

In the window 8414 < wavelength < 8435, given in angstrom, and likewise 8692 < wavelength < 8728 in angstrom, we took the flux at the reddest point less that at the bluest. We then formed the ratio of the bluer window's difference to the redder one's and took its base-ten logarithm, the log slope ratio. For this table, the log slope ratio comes 0.13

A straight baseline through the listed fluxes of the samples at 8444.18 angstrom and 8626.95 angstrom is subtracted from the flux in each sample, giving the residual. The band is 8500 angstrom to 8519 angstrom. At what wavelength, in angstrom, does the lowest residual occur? 8508.59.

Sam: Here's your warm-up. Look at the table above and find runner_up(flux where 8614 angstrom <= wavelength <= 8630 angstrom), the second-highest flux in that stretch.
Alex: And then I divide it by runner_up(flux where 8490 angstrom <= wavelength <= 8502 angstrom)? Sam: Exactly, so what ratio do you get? 0.97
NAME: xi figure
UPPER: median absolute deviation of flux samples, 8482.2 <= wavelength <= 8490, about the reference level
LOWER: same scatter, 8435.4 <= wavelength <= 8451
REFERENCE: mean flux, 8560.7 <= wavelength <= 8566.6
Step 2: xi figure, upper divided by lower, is 3.8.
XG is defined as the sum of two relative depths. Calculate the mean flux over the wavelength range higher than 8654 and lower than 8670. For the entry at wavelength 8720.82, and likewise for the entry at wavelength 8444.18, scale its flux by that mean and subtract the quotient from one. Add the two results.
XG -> -0.02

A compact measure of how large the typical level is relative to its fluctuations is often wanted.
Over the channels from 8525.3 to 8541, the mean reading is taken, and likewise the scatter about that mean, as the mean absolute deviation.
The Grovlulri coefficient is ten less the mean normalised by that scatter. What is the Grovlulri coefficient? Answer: -9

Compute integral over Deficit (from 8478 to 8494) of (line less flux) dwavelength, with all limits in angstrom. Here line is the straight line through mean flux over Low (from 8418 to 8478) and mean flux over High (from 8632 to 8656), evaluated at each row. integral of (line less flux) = 16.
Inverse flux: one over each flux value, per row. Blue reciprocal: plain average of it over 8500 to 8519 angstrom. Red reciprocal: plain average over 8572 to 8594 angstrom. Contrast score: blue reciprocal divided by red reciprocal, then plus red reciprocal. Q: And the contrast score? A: 1.080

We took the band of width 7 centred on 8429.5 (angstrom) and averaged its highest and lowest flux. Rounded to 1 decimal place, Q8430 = 14.2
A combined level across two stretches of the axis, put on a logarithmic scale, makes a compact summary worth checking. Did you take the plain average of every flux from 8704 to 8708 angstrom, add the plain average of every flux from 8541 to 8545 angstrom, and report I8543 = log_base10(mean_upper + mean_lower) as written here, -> 1.43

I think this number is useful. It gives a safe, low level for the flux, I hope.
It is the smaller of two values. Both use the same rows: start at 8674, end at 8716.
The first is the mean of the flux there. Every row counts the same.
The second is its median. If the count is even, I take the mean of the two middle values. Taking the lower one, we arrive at 13.34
